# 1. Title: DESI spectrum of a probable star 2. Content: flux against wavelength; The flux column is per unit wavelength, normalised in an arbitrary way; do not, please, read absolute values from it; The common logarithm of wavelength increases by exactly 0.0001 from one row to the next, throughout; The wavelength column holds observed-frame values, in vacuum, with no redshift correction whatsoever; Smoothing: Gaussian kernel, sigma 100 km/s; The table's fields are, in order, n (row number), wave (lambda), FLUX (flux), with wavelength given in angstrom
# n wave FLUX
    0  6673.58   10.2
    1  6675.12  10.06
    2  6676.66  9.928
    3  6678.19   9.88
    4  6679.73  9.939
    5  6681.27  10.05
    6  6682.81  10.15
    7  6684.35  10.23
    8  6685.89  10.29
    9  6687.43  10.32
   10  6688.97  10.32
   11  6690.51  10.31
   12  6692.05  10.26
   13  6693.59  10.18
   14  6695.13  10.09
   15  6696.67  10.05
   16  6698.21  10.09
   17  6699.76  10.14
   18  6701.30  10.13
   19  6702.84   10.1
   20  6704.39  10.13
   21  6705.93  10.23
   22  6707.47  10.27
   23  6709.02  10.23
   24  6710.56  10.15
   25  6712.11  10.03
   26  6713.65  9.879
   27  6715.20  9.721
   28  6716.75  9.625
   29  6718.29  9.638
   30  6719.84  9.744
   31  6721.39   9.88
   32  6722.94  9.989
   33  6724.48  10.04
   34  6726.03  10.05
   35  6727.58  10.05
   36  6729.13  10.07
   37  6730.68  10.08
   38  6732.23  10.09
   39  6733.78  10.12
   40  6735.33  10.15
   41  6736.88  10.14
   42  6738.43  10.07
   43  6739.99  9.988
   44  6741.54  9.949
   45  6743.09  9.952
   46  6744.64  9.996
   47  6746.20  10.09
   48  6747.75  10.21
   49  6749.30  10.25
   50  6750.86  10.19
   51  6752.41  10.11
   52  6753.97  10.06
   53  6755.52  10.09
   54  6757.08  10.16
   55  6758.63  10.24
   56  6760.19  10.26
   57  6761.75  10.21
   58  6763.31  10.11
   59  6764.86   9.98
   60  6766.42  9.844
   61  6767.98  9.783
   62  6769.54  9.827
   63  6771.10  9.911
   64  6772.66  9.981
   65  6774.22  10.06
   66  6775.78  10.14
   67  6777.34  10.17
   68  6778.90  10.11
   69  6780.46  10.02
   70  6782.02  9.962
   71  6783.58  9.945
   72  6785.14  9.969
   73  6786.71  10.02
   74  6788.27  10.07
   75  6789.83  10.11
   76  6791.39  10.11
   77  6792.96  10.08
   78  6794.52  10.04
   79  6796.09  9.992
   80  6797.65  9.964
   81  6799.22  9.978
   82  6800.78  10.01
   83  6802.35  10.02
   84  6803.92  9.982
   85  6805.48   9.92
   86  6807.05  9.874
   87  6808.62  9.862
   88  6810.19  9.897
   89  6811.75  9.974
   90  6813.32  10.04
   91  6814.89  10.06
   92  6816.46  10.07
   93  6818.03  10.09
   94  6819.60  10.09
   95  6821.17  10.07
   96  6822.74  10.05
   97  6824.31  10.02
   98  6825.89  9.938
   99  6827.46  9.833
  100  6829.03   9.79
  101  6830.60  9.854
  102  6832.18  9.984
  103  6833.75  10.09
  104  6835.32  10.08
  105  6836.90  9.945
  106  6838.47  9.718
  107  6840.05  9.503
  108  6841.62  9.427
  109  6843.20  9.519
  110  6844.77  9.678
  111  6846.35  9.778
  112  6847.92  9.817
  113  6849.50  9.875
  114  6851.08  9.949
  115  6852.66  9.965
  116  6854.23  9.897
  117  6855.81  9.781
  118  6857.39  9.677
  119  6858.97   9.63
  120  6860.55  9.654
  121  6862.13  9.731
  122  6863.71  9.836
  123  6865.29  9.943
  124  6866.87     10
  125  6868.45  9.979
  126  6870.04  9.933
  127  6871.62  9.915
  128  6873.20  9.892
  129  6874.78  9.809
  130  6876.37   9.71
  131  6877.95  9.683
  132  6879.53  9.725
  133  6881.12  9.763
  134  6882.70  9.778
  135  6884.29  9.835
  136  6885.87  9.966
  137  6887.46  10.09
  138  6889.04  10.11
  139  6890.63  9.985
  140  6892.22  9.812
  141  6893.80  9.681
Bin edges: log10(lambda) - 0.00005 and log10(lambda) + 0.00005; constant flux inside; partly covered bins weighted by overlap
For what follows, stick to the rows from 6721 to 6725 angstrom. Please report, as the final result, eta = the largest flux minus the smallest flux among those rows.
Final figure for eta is 0.160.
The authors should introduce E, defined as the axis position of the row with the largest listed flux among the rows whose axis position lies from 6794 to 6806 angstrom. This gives 6794.52 angstrom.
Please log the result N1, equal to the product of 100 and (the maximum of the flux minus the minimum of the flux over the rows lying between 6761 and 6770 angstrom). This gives 43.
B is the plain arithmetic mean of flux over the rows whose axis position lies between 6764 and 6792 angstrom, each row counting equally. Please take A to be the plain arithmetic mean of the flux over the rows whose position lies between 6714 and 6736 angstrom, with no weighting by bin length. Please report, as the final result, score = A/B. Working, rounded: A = 9.95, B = 10.0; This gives 0.995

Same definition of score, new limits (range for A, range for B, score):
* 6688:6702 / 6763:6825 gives 1.017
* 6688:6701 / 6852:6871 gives 1.035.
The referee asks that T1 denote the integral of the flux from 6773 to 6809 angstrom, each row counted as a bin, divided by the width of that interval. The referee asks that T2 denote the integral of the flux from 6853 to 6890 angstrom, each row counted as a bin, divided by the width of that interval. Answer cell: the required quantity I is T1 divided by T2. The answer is 1.018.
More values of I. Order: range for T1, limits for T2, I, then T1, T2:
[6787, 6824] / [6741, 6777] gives 0.996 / 10.0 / 10.06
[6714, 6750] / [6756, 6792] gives 0.995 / 10.0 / 10.04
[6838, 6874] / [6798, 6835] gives 0.981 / 9.8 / 9.98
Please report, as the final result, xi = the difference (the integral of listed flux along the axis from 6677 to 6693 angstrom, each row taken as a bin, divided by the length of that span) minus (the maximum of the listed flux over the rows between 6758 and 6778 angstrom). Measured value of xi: -0.09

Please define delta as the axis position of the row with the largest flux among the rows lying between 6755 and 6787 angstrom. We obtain 6760.19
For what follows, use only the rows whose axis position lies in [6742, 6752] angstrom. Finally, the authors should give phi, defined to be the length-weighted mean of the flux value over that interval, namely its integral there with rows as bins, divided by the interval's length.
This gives 10.1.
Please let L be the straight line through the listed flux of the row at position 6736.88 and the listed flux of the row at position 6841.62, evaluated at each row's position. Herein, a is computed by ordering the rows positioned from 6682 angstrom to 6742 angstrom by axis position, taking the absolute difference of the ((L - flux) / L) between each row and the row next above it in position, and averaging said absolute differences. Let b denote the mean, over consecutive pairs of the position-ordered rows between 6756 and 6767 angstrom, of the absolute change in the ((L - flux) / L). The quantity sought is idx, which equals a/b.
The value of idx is 0.7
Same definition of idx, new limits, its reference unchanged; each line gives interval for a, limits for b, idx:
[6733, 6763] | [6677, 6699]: 1.0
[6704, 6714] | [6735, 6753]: 1.4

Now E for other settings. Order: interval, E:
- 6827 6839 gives 6833.75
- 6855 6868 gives 6866.87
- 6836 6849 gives 6836.90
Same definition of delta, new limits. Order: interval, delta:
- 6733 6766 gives 6760.19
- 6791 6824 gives 6791.39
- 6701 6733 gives 6707.47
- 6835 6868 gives 6835.32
